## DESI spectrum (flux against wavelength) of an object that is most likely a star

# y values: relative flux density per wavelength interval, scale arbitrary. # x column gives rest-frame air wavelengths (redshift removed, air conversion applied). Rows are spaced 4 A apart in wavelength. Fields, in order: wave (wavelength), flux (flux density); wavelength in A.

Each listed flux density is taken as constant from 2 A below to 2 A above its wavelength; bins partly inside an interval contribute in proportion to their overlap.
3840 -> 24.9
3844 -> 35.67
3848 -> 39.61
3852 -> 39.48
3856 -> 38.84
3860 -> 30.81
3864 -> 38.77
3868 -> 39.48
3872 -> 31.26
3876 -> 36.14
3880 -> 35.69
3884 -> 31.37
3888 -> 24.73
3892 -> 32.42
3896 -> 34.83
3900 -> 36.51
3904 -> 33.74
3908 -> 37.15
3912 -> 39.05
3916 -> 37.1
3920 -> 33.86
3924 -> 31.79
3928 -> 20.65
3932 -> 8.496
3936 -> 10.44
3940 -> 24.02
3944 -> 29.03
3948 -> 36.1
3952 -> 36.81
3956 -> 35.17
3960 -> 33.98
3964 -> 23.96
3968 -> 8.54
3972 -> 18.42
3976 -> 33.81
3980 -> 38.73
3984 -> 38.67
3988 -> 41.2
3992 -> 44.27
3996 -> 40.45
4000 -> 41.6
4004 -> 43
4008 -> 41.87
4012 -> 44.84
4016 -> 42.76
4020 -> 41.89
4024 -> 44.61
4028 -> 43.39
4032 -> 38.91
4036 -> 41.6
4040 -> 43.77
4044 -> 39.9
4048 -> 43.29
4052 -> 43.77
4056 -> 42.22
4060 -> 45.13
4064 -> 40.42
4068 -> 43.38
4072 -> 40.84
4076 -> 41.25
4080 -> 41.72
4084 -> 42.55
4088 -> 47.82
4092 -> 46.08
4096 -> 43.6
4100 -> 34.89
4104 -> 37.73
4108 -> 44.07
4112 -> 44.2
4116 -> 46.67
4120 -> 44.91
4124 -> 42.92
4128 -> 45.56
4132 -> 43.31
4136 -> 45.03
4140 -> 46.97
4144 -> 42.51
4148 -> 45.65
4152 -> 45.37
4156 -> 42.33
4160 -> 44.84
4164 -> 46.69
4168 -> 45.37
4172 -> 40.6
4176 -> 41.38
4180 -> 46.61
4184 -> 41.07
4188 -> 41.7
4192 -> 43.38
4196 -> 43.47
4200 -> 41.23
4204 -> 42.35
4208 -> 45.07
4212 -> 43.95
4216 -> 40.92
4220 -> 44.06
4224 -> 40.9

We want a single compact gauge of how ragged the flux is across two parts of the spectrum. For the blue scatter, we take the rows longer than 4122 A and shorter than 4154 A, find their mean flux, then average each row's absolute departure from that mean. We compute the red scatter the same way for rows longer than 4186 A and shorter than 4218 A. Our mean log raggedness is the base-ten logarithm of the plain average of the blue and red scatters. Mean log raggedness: 0.10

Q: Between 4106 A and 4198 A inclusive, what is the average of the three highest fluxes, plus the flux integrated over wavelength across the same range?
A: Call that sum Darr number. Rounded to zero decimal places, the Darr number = 4105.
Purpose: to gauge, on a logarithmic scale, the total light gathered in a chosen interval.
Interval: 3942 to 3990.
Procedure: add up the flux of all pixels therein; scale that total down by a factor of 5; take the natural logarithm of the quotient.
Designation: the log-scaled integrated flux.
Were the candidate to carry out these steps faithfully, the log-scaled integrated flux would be 4.32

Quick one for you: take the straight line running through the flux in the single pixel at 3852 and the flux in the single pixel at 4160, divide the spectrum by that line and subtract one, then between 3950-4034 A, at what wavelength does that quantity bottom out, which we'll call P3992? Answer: 3968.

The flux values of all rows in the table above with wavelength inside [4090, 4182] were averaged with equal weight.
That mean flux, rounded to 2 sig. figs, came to 44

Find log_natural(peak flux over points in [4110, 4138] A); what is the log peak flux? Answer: 3.84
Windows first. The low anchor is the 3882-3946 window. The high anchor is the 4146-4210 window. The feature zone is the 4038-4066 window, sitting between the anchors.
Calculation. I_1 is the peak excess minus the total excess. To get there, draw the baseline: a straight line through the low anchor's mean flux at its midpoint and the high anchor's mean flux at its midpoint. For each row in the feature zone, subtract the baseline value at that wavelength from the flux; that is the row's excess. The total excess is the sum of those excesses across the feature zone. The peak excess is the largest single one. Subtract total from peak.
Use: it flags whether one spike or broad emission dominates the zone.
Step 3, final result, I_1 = -34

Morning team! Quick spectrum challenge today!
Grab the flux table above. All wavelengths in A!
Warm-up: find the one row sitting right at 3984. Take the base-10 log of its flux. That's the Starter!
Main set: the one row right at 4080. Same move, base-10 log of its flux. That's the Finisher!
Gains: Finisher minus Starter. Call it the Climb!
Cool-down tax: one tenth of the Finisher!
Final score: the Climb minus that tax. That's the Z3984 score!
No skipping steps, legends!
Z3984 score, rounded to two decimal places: -0.13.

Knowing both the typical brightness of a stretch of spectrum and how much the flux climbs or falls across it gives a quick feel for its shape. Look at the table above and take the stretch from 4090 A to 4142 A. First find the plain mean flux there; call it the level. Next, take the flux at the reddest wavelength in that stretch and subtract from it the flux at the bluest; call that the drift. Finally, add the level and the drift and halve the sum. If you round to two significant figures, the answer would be 22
